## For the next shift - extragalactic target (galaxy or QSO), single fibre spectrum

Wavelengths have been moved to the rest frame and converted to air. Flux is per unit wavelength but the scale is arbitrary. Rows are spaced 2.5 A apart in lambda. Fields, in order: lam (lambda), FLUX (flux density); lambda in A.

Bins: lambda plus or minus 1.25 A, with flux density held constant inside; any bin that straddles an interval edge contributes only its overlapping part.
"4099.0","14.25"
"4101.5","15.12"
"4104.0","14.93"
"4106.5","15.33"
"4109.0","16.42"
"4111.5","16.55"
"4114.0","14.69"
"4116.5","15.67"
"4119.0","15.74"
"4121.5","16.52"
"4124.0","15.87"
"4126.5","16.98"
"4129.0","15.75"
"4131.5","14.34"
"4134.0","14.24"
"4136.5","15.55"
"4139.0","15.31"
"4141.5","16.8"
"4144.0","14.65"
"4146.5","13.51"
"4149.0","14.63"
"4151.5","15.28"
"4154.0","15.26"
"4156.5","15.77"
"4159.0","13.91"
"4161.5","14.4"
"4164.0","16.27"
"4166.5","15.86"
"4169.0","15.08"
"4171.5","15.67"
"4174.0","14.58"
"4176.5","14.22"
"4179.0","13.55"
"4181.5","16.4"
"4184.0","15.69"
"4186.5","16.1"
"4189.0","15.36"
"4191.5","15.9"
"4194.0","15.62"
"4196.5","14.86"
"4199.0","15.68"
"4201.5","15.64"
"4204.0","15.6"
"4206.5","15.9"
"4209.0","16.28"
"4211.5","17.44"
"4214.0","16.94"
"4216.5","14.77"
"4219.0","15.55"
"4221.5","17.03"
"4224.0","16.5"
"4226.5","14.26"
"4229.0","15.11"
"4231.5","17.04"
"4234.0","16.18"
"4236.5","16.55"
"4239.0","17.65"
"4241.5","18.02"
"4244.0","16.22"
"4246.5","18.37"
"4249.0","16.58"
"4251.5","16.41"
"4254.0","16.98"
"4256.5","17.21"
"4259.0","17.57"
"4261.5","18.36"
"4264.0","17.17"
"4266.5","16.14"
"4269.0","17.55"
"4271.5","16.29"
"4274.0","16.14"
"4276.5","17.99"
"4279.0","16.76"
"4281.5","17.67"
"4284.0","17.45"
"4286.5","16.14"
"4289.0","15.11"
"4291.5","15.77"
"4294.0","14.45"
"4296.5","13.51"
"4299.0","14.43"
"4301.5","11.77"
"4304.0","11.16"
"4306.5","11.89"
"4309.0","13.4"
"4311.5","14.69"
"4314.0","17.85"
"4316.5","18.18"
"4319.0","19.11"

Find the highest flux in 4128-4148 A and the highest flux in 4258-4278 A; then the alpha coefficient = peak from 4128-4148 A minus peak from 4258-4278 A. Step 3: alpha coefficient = -1.6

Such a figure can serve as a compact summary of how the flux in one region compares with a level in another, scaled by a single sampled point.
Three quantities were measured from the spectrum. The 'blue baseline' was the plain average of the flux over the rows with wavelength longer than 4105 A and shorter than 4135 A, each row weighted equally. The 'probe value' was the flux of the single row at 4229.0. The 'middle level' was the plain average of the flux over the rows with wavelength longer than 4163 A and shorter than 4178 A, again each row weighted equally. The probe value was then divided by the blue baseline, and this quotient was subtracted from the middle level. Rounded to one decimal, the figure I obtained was 14.3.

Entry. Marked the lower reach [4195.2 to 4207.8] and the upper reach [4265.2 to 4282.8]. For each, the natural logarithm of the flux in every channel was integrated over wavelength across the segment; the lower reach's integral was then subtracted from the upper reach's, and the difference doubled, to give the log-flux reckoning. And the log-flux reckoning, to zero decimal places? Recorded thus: 30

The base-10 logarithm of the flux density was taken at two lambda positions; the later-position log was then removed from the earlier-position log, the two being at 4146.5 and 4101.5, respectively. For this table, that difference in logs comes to 0.049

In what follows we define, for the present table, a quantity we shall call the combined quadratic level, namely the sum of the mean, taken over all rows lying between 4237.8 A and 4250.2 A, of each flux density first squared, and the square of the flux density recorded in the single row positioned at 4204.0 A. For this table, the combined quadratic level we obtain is 546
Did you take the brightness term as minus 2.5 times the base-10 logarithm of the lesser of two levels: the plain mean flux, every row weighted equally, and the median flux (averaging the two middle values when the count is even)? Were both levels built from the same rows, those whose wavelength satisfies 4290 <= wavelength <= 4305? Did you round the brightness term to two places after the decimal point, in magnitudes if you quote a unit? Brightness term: -2.83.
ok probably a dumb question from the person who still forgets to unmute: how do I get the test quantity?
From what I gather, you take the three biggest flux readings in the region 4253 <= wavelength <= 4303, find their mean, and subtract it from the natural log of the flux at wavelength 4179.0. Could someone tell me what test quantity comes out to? -15.4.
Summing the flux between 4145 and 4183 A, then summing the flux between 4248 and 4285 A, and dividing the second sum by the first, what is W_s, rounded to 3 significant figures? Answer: 1.14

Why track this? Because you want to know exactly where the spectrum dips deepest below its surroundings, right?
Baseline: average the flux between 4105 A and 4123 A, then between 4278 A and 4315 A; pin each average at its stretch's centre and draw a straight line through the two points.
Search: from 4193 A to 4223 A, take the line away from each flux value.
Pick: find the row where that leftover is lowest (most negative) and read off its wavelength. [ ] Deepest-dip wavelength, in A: 4196.5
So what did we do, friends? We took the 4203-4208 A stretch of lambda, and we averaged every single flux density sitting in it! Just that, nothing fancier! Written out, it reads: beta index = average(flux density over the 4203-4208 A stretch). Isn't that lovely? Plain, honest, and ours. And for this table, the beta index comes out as 15.8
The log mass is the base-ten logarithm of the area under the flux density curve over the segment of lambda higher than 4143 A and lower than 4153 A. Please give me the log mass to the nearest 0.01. 2.16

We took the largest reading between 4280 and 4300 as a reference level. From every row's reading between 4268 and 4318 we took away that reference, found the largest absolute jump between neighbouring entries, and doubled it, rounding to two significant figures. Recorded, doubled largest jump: 6.3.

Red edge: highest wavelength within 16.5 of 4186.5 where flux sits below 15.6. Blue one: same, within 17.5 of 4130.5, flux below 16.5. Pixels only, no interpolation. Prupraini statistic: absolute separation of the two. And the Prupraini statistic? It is 50.0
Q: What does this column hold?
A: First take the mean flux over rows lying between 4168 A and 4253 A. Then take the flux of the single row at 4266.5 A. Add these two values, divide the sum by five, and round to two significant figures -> 6.4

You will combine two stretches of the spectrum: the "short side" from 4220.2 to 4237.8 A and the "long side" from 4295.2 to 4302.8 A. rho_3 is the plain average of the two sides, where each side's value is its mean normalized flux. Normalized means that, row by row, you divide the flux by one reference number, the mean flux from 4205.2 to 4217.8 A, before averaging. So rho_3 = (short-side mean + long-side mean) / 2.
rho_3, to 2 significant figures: 0.90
